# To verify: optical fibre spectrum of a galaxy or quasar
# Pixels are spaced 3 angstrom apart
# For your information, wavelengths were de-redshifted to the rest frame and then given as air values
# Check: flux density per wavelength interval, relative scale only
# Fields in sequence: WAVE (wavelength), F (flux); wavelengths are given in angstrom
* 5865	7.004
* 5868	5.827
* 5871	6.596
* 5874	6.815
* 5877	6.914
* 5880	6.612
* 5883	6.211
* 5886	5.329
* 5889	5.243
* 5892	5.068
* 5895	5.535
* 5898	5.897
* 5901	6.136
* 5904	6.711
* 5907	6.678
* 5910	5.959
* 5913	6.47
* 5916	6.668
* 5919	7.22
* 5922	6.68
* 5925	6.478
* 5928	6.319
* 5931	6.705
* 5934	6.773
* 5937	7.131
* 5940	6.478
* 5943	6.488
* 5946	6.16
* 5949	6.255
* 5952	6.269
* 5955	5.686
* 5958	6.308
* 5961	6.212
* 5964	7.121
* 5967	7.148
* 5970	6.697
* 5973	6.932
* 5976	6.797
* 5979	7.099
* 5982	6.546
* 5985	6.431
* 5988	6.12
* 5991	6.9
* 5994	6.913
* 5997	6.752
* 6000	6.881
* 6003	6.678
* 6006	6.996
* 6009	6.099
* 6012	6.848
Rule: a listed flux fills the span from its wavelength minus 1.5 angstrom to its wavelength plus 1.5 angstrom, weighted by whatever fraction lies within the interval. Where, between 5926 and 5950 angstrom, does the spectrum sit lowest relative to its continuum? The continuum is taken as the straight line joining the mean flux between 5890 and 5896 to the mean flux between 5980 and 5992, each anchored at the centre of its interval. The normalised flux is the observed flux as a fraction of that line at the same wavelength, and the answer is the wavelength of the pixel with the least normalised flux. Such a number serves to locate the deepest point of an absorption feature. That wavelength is 5946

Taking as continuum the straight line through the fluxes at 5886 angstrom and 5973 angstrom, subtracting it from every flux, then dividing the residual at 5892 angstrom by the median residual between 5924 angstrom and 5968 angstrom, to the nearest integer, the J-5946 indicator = -2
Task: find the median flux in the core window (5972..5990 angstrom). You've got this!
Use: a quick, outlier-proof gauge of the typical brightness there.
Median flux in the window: 6.67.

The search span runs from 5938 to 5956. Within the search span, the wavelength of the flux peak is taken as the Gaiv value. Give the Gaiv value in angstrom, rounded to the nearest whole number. 5943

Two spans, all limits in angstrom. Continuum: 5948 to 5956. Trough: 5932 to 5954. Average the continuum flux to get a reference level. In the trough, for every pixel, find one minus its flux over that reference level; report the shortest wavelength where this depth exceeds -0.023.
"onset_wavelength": 5946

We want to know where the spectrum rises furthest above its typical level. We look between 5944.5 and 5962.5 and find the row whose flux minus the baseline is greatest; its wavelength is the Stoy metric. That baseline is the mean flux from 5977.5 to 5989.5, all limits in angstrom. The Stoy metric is 5958 angstrom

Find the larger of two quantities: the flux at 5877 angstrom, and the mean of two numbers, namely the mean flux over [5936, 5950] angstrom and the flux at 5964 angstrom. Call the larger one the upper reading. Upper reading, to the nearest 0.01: 6.91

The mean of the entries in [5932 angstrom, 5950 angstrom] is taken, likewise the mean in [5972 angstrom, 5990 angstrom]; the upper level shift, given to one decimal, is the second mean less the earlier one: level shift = 0.1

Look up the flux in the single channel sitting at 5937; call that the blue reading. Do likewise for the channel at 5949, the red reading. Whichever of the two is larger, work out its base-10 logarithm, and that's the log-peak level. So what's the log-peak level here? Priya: 0.853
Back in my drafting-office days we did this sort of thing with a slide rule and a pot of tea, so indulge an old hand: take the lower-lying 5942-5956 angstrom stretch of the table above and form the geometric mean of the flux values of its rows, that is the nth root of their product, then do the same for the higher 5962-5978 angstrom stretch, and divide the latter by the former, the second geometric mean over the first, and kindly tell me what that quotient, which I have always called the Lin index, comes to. 1.13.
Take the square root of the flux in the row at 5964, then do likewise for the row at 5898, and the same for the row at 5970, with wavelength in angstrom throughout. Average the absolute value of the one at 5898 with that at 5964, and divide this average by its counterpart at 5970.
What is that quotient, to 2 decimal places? 0.98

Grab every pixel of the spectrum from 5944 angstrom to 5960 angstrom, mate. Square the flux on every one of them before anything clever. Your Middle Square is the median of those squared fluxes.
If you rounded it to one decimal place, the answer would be 39.1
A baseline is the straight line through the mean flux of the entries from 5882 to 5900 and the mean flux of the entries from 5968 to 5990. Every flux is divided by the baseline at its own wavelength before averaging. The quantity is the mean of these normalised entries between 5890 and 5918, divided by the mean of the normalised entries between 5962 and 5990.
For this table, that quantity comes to 1.05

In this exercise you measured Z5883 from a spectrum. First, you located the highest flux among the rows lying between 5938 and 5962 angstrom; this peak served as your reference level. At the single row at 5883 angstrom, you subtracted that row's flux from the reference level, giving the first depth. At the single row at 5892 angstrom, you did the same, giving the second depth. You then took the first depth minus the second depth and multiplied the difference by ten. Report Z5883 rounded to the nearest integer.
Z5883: -11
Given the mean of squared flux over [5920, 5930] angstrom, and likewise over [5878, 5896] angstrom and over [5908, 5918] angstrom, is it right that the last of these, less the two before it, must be -34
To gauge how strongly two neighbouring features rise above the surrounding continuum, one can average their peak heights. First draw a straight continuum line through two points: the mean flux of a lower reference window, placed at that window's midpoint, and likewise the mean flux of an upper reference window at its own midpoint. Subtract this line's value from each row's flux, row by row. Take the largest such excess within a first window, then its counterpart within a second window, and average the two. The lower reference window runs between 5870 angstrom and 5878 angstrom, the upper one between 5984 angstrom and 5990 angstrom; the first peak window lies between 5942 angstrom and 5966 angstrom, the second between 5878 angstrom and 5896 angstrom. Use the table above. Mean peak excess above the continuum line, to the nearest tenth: 0.3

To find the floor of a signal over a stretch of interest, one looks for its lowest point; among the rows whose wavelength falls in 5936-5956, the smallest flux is 5.686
